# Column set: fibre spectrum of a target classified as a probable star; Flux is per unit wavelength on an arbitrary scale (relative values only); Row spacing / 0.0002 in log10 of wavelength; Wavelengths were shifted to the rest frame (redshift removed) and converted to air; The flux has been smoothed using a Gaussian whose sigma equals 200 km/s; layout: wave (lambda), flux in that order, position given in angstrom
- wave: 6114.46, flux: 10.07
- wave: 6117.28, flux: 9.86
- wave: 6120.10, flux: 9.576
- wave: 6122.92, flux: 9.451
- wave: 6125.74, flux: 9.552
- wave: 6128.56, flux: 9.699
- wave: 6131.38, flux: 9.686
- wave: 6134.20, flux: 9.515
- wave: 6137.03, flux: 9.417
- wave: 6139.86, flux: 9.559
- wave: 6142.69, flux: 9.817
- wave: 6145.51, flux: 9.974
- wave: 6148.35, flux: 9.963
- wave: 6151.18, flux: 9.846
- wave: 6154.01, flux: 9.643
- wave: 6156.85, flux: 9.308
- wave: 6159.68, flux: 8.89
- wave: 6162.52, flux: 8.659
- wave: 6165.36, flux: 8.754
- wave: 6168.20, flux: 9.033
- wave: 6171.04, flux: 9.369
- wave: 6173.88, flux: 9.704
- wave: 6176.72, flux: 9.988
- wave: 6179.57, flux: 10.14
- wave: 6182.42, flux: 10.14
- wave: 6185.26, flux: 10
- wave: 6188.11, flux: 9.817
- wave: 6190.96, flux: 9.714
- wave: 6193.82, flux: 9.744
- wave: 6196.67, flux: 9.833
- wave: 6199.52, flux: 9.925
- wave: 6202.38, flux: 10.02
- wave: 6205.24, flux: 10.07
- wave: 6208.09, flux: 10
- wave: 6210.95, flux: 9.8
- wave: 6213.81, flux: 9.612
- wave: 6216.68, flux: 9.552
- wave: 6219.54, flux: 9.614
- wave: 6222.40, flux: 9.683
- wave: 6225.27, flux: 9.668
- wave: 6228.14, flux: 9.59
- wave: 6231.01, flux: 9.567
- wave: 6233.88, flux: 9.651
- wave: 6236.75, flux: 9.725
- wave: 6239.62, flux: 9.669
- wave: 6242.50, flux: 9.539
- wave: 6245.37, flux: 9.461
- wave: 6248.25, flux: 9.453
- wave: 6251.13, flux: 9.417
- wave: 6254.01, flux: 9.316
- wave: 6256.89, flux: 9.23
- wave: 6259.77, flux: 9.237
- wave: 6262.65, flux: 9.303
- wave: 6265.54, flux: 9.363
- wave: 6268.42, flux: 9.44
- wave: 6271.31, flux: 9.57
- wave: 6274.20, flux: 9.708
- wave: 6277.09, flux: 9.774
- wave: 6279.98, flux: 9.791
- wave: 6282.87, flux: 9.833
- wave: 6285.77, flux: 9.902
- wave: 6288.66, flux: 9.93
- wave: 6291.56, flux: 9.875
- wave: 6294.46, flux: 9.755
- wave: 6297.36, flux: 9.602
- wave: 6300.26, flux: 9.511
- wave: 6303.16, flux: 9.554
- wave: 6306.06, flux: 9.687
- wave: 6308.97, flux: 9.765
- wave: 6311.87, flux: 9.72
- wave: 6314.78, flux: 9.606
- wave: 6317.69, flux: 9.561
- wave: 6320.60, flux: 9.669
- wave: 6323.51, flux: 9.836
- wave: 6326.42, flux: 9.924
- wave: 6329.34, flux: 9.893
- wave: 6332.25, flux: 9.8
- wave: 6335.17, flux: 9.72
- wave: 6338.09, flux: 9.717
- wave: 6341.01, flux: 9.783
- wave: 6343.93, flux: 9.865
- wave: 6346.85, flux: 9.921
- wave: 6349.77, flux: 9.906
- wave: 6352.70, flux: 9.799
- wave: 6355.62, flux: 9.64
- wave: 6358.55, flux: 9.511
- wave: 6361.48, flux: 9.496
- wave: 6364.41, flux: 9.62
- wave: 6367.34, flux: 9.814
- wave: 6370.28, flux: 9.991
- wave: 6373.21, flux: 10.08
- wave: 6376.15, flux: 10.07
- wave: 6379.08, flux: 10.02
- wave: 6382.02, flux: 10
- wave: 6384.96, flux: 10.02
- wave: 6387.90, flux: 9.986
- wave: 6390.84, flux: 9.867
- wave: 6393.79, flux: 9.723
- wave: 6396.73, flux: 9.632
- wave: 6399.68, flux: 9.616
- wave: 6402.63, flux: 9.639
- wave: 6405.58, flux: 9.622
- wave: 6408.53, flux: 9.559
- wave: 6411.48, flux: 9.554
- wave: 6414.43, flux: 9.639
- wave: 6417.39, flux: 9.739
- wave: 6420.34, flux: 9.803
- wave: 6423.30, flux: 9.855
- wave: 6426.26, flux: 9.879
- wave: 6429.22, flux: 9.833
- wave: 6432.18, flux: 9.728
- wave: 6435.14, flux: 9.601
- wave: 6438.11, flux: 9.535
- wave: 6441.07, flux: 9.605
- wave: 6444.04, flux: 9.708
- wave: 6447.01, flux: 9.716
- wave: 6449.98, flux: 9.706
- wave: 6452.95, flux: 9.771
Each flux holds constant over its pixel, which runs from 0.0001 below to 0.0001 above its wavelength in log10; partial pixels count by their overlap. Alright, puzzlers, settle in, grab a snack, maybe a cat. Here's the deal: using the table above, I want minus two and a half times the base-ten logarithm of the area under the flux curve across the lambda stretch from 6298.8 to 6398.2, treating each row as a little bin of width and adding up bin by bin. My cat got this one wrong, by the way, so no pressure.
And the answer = -7.47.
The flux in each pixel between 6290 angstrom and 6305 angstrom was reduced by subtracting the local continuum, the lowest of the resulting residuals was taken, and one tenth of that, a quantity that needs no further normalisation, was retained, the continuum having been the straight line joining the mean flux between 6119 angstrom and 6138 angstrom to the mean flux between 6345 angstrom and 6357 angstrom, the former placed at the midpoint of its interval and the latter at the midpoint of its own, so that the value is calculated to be -0.025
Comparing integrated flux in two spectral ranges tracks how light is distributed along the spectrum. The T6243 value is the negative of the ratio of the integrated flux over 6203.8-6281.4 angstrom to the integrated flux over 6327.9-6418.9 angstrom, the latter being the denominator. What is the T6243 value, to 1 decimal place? -0.8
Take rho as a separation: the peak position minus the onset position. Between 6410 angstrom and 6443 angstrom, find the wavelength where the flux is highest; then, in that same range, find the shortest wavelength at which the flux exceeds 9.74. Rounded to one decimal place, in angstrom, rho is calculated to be 5.9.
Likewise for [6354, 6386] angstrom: 5.9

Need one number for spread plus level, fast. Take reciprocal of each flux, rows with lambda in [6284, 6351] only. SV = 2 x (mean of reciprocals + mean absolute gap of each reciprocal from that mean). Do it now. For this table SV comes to 0.207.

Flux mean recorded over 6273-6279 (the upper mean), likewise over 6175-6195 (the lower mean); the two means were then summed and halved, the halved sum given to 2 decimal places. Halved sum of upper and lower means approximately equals 9.84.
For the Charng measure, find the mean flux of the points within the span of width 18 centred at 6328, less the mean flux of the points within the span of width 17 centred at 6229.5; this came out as 0.16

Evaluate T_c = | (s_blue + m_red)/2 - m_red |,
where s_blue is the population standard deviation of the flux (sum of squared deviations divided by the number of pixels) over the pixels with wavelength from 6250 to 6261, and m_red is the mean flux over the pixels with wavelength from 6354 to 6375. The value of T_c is 4.83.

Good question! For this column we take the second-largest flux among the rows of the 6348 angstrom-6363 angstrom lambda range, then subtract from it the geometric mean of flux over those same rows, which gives 0.130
